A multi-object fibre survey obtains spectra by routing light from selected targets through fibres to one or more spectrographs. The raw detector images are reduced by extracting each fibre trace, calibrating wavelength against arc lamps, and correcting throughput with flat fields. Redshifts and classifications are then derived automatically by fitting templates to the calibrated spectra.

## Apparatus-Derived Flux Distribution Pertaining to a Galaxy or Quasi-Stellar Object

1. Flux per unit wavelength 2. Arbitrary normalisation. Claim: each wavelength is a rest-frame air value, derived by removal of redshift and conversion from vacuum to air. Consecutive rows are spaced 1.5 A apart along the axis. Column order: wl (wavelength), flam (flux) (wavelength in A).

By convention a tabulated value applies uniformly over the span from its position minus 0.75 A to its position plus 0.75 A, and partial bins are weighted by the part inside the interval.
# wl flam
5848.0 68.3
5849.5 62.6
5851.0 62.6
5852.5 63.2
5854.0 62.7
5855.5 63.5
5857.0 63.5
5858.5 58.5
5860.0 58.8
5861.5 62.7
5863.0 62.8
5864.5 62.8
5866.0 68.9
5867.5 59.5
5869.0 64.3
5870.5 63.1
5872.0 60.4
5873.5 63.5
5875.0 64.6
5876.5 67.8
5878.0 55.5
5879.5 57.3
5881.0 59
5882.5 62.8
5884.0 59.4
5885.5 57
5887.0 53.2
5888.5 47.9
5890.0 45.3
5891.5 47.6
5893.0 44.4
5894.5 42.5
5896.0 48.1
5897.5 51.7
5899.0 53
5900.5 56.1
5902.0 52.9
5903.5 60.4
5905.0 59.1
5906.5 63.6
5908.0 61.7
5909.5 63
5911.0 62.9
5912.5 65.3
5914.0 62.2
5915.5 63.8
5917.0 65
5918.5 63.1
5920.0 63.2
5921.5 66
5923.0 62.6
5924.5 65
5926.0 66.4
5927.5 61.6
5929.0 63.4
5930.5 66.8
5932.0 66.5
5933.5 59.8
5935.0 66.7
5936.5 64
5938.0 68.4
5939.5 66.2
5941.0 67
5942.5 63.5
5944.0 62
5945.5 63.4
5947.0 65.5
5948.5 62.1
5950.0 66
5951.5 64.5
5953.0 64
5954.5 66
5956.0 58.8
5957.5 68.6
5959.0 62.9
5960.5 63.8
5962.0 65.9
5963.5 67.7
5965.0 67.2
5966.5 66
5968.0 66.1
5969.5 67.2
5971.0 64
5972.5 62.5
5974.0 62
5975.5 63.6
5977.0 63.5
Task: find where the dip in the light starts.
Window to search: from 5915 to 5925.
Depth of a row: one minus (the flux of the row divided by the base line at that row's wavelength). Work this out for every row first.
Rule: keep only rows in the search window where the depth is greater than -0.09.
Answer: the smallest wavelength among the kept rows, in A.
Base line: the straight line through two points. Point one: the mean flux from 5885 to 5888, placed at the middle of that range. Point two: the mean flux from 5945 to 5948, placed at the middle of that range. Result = 5915.5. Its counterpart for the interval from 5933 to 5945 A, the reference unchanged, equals 5933.5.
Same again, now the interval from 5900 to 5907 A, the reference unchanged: 5900.5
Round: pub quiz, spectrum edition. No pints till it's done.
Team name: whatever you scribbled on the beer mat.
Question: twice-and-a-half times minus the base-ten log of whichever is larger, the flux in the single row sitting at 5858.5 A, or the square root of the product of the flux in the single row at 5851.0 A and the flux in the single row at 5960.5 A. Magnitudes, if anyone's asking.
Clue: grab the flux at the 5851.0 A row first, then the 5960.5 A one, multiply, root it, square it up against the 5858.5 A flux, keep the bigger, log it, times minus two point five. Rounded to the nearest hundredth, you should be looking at -4.50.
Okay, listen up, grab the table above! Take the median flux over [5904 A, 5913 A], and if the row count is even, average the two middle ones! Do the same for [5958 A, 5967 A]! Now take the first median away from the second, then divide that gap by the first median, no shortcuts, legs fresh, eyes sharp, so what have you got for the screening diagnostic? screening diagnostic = 0.05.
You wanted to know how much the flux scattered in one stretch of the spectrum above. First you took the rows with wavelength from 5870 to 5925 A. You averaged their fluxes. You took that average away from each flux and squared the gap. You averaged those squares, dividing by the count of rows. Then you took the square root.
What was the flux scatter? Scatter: 6.7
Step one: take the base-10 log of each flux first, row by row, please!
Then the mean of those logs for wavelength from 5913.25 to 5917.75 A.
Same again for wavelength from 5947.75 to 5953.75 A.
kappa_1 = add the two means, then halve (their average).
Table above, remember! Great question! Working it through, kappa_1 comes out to 1.81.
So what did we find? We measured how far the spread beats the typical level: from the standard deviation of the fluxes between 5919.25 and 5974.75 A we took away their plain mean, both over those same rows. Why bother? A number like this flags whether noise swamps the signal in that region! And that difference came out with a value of -62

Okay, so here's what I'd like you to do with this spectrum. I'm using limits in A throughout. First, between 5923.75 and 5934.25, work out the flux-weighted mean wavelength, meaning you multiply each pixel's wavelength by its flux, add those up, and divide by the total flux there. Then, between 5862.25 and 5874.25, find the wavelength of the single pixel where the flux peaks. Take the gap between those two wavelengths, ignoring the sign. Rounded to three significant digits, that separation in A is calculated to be 63.0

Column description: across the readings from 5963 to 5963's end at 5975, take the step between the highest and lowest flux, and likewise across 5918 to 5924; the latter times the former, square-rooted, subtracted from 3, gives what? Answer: -1.4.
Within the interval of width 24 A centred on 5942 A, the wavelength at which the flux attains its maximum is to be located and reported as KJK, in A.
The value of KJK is 5938.0 A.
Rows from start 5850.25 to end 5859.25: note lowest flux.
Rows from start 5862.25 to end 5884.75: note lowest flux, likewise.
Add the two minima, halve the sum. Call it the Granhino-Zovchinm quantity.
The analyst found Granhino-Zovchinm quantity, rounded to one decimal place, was 57.0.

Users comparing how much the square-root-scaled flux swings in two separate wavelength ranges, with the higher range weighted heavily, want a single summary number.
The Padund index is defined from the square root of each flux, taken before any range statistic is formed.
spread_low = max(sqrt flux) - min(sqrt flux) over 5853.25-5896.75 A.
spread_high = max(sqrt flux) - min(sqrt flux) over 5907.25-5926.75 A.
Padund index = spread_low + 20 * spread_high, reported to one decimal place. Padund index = 7.7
